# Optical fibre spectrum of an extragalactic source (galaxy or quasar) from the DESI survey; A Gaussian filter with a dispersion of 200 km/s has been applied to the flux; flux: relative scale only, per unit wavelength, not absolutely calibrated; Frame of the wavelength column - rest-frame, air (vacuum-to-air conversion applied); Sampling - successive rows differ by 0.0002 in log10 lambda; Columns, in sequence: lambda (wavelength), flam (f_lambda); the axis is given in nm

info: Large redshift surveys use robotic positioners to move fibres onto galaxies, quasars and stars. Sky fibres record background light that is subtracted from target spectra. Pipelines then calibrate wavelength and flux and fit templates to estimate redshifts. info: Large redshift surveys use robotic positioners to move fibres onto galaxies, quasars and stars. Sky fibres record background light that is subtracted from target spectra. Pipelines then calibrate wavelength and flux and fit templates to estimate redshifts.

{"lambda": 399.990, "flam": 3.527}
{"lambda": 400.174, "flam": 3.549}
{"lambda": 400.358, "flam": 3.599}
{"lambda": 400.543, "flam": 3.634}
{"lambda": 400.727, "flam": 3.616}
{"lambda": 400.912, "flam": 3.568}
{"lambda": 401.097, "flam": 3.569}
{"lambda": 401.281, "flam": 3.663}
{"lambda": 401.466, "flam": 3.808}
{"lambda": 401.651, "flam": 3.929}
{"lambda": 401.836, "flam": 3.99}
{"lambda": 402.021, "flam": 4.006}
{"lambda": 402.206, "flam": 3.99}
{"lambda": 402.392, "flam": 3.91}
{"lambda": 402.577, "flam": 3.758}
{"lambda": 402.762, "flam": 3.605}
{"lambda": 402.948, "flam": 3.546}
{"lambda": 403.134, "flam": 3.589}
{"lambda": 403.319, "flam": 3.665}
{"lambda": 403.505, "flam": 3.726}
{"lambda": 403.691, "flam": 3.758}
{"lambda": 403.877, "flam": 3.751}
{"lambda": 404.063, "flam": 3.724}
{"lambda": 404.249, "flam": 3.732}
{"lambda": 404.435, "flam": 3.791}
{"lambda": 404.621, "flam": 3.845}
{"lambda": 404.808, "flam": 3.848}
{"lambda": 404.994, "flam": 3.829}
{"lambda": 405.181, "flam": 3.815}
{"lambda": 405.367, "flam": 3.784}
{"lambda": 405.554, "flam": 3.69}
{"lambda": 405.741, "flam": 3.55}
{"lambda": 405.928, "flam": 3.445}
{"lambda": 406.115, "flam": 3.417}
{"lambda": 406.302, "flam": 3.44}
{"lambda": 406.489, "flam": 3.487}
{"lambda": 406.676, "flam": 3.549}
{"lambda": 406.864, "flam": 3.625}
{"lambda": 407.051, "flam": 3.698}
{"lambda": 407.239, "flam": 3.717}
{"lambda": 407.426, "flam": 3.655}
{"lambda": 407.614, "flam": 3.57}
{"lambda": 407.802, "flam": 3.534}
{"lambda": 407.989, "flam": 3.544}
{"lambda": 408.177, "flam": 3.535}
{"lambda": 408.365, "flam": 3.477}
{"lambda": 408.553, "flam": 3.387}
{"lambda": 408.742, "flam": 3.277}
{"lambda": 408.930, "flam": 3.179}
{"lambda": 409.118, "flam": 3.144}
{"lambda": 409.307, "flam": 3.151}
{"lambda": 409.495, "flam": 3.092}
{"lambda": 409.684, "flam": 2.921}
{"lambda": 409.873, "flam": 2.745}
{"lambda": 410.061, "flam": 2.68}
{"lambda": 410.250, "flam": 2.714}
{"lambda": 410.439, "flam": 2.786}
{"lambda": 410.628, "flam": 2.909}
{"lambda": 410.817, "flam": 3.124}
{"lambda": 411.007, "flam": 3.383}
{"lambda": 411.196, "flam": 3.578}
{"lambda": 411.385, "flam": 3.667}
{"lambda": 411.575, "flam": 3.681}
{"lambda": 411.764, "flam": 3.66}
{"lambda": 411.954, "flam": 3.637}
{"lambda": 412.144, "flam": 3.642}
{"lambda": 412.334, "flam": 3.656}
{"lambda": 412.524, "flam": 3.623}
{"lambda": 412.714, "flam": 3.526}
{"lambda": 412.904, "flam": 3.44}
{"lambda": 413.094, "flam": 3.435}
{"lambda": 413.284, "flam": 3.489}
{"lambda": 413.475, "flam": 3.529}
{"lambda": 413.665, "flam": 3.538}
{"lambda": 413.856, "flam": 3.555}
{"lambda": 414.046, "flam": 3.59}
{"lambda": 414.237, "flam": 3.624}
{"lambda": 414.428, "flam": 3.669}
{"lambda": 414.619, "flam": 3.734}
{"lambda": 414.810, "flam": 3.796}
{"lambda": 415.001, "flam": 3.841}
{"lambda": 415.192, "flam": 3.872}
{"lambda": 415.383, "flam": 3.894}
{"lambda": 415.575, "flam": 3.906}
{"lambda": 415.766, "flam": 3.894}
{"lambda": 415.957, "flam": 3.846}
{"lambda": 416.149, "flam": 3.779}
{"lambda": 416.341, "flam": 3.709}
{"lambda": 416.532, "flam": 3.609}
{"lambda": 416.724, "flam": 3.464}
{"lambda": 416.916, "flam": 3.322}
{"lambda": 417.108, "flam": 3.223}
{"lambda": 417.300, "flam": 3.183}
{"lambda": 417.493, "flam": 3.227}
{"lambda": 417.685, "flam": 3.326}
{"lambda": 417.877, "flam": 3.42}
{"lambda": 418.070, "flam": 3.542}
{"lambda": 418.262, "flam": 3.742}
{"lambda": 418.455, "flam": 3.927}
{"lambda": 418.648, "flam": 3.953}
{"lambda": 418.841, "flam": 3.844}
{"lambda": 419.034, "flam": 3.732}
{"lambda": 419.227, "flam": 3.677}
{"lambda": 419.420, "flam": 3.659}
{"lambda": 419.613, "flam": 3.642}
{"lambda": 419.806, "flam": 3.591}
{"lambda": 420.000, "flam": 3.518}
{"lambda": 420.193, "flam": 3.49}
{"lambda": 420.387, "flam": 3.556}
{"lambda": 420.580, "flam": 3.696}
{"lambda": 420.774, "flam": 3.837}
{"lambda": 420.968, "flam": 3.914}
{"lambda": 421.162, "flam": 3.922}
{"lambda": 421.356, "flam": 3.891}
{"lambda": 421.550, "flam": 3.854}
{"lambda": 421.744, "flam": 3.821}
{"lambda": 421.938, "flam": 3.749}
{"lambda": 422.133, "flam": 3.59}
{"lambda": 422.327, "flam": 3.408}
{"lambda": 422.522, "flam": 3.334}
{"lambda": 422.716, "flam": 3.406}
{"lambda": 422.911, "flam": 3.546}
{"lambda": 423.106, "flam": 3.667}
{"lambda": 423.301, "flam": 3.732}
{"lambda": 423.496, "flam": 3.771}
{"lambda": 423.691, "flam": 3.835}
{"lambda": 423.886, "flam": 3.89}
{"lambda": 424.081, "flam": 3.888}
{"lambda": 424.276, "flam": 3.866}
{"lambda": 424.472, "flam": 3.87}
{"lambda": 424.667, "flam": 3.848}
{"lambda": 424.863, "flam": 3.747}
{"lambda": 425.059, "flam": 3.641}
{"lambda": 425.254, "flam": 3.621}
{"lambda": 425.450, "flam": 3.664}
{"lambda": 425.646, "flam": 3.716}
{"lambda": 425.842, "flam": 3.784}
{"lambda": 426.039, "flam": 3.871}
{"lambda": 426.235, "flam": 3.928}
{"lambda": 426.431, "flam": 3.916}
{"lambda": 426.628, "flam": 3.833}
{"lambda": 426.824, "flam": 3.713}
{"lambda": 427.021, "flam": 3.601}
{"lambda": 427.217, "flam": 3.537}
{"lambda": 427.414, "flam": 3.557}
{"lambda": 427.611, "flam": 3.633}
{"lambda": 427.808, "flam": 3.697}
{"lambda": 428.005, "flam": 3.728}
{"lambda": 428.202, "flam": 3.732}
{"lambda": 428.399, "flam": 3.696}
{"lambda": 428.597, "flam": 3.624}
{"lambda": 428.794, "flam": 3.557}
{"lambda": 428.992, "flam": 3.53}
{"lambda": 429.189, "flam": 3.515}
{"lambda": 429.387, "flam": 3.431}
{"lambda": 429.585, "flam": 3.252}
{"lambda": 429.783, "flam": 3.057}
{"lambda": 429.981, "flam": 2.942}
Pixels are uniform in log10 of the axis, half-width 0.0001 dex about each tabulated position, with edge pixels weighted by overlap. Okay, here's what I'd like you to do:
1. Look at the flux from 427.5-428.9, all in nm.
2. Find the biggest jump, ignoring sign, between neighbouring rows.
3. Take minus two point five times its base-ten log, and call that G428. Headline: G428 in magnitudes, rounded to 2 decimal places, 2.86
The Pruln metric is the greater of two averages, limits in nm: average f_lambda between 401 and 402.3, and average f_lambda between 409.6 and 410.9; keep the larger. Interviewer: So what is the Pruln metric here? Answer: 3.85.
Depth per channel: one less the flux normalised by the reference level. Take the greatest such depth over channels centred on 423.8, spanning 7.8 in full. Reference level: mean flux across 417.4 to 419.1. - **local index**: 0.08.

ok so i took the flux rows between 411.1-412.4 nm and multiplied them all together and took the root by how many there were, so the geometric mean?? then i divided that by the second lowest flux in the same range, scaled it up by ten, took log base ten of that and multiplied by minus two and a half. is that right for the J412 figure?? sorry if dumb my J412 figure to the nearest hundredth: -2.50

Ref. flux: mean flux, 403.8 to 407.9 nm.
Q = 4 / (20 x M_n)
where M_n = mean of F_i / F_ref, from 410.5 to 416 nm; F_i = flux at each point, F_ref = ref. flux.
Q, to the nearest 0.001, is 0.203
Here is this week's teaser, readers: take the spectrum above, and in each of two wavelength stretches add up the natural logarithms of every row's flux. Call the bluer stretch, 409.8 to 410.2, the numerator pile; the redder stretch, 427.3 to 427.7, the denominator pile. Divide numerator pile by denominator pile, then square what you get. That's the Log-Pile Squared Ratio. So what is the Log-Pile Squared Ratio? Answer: 0.61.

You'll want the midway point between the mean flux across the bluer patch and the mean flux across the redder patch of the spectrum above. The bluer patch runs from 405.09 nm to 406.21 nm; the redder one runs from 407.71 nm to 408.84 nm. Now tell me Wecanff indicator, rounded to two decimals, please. 3.54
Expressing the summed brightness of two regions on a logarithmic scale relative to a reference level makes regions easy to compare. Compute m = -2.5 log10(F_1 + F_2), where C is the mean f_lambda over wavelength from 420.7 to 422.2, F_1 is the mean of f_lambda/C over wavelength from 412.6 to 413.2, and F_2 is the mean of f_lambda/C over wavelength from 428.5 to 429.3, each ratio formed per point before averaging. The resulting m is -0.661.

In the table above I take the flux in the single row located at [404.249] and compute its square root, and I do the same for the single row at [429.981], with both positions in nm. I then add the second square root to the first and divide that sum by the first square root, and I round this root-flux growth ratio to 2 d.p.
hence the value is 1.89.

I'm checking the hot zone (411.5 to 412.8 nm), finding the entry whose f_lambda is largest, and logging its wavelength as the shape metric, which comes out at 411.575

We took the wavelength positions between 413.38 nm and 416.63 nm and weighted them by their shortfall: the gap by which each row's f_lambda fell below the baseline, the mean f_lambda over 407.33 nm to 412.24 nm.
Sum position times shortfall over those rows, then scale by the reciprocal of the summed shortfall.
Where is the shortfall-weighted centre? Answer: 415.17 nm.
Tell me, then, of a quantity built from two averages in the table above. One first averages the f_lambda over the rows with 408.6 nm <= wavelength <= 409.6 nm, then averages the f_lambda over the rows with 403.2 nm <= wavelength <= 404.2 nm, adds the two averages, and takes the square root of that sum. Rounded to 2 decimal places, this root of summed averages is 2.63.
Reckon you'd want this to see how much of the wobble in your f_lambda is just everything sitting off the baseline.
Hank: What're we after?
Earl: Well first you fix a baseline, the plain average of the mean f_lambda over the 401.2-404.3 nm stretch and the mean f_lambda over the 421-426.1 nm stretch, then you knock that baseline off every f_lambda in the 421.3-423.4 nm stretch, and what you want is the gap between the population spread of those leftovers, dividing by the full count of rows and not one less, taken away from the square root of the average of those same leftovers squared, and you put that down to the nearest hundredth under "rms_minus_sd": 0.03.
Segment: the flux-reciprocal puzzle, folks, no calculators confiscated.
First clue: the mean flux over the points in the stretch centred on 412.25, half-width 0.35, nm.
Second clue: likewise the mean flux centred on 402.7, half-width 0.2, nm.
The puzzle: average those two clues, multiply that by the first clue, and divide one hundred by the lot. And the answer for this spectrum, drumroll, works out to 7.5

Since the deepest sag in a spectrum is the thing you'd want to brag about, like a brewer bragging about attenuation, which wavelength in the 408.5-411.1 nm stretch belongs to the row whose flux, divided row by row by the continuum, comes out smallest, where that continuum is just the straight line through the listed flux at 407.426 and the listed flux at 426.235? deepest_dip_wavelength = 410.061 nm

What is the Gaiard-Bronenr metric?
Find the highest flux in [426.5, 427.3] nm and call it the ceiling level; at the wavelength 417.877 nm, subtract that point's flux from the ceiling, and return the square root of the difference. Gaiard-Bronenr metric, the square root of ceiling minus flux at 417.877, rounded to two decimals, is 0.64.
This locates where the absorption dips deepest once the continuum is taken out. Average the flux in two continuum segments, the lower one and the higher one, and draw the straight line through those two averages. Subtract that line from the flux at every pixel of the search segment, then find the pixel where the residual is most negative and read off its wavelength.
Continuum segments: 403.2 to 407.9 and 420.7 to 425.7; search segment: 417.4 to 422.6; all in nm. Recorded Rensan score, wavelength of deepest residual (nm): 417.493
